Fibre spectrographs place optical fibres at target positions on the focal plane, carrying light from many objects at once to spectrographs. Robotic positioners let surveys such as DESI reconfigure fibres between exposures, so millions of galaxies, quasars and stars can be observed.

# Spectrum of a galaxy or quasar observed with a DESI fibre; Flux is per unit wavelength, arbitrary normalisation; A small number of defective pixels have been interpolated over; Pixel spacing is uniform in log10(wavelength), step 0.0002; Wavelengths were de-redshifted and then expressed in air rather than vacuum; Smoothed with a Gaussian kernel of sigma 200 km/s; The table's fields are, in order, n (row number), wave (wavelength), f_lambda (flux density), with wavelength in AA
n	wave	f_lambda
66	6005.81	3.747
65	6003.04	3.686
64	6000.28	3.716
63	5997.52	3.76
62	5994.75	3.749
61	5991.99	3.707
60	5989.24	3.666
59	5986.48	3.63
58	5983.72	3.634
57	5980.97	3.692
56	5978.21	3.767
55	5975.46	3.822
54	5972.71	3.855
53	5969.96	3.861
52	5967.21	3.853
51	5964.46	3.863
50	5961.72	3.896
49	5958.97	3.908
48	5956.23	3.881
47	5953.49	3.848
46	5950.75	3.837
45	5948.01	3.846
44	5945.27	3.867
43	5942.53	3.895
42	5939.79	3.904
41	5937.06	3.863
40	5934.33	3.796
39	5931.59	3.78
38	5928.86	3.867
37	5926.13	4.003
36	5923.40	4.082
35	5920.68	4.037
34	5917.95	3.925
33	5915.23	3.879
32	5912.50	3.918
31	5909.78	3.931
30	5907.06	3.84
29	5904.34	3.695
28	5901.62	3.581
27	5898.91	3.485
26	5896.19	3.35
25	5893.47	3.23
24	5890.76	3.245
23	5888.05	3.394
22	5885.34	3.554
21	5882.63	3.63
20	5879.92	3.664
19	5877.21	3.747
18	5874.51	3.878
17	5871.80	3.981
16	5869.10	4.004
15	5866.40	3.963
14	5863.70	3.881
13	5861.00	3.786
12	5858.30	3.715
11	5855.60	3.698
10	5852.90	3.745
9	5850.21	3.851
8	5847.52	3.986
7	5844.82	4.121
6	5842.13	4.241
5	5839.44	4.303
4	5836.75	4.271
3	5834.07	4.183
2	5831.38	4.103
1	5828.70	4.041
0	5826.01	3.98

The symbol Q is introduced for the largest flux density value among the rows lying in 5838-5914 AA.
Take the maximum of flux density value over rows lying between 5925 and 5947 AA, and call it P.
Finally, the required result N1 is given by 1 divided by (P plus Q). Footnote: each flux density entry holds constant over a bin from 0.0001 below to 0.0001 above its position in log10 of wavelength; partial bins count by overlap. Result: 0.120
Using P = 4.003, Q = 4.303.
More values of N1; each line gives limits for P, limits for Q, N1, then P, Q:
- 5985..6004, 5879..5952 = 0.128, 3.76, 4.082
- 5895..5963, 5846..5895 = 0.124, 4.082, 4.004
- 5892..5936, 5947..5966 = 0.125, 4.082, 3.908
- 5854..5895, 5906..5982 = 0.124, 4.004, 4.082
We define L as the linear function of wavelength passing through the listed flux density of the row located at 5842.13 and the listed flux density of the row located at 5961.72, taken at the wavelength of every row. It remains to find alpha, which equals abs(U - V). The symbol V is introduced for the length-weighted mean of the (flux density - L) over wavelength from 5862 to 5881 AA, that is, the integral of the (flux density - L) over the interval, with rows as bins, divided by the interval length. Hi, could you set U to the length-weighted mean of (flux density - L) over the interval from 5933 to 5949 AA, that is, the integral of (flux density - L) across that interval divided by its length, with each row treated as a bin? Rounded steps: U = -0.093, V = -0.28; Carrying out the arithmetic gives 0.19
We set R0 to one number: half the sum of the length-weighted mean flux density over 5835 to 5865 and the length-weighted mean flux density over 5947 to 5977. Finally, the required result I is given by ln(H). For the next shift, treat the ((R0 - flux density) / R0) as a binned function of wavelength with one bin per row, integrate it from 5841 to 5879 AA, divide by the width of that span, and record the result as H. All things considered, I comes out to -5.3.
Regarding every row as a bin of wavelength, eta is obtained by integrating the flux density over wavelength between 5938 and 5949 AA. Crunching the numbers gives 42.7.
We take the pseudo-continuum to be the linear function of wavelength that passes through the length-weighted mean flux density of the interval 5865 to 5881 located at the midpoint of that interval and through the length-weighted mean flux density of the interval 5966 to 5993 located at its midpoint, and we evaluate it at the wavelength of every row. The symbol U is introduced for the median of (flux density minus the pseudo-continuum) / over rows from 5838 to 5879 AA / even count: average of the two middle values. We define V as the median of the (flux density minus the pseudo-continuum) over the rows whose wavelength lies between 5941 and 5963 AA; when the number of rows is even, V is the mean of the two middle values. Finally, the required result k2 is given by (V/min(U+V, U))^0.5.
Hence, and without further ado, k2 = 6.1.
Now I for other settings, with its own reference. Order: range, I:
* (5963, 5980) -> -3.9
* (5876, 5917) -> -2.6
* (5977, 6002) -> -2.9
